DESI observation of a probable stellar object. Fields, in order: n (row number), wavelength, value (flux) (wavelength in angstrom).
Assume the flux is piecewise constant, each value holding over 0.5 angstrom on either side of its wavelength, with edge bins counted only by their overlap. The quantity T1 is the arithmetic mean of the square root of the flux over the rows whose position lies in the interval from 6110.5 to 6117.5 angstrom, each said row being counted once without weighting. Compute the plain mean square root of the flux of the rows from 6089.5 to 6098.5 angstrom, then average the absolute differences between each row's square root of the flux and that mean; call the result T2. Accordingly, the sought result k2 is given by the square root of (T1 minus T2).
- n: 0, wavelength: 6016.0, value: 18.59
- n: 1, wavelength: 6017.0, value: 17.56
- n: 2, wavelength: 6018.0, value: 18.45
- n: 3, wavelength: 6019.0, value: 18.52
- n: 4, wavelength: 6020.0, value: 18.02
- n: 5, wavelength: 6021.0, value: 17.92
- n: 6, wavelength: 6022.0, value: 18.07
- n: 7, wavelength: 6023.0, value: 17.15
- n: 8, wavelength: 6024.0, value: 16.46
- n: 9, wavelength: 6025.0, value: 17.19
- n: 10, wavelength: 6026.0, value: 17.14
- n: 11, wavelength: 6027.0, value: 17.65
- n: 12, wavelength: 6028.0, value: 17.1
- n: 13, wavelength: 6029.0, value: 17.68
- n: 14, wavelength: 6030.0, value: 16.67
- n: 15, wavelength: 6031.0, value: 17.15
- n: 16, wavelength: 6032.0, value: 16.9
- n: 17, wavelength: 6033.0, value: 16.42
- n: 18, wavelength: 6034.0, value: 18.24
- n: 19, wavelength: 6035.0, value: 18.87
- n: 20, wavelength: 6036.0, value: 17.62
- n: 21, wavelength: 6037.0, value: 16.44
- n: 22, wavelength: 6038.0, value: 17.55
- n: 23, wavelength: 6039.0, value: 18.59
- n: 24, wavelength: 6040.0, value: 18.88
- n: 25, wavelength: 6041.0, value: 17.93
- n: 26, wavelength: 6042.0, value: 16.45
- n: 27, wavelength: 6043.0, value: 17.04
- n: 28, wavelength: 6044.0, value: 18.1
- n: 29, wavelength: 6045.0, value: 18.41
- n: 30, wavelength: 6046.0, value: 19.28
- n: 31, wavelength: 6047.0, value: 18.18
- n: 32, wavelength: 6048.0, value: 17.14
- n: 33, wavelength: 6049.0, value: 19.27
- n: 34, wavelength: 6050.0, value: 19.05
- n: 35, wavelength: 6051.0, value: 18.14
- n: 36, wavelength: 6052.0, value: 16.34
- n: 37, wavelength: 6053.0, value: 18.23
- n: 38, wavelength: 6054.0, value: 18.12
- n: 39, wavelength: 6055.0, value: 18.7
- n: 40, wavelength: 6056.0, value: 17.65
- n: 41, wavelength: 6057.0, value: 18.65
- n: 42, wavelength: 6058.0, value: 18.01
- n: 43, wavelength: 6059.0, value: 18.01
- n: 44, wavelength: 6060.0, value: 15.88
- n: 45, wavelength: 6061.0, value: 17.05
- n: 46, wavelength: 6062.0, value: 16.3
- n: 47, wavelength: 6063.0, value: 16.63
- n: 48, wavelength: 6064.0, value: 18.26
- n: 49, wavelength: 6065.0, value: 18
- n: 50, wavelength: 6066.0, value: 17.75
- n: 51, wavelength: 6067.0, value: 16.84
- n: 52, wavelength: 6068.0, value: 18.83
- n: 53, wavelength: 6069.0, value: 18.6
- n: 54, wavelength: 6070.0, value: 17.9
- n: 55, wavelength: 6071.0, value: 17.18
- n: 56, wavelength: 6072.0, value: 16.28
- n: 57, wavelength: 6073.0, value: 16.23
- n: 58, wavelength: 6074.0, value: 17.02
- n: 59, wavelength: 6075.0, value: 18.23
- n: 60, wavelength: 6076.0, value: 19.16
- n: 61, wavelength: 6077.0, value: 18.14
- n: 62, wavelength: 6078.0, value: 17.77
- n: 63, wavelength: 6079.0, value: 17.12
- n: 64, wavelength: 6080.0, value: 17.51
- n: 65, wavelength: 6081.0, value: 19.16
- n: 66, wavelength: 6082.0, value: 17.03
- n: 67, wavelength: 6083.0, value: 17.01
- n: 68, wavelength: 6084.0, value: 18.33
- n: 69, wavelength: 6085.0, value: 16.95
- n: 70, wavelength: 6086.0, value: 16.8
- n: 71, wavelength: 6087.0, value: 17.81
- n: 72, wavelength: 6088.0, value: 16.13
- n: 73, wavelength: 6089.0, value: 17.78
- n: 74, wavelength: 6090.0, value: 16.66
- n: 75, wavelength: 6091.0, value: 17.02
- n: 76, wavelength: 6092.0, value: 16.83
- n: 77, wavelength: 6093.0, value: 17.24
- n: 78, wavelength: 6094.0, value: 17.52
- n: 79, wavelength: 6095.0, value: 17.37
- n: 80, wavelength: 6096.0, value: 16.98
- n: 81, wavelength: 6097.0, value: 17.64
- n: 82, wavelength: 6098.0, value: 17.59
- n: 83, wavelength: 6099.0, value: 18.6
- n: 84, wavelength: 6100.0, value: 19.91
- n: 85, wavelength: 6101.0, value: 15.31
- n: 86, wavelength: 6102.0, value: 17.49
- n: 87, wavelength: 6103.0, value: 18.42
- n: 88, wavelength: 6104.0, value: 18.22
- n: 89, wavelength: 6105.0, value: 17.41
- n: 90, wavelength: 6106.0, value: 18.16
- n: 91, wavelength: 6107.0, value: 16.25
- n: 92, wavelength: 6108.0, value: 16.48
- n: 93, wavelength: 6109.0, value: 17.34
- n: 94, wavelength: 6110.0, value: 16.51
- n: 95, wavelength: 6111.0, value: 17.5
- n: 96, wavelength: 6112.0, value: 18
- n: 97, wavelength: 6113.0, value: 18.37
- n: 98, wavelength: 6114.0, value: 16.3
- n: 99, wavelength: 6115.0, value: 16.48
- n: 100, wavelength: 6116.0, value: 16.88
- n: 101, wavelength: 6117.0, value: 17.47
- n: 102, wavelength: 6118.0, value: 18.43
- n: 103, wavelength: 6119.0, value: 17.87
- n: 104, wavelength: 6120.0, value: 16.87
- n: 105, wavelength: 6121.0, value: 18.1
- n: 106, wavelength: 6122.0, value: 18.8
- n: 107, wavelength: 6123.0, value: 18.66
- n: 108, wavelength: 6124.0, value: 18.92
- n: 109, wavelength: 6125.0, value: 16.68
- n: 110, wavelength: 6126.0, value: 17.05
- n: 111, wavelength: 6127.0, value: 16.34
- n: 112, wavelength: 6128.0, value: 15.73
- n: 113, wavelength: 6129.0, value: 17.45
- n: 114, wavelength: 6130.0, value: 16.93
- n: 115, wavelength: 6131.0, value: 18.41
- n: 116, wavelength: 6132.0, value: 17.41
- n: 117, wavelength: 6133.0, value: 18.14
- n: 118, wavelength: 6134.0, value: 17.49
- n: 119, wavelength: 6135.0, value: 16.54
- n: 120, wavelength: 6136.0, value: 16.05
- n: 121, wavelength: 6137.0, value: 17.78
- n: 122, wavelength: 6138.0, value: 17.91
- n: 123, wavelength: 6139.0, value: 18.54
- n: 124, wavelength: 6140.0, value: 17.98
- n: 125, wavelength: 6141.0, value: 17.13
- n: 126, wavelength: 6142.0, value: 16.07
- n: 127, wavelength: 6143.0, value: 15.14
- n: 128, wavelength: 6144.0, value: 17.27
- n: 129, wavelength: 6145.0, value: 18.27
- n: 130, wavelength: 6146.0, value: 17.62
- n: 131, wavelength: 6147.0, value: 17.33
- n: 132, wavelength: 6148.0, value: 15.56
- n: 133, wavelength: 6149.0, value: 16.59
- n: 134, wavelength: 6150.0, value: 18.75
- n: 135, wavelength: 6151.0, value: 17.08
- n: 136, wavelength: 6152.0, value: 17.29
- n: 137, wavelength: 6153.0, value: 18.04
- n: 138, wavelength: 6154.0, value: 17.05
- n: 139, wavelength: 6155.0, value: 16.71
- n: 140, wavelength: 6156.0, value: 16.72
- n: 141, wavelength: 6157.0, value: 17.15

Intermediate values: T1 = 4.16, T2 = 0.036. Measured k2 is 2.030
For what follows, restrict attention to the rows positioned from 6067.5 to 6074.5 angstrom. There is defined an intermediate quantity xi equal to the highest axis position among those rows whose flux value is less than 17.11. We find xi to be 6074.0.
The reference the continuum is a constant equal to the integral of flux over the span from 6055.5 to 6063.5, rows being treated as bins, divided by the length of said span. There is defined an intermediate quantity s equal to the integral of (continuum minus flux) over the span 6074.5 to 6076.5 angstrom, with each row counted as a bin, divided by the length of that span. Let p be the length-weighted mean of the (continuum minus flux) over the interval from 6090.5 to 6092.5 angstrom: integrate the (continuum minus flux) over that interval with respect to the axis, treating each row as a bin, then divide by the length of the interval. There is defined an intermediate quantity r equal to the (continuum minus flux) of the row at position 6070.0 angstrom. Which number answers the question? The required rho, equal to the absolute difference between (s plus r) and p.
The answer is 2.4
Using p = 0.3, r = -0.6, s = -1.4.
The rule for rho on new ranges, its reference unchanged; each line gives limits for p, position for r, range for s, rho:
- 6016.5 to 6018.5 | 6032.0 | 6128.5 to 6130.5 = 1.2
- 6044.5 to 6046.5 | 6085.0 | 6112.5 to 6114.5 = 1.8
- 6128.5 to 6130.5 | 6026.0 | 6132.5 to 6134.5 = 0.5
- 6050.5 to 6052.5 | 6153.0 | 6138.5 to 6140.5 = 1.8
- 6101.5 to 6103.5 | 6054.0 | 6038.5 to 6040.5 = 1.6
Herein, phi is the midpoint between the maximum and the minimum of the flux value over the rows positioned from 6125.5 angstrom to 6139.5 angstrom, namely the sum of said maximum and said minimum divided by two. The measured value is 17.1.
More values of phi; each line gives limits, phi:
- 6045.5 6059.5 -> 17.8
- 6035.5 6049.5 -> 17.9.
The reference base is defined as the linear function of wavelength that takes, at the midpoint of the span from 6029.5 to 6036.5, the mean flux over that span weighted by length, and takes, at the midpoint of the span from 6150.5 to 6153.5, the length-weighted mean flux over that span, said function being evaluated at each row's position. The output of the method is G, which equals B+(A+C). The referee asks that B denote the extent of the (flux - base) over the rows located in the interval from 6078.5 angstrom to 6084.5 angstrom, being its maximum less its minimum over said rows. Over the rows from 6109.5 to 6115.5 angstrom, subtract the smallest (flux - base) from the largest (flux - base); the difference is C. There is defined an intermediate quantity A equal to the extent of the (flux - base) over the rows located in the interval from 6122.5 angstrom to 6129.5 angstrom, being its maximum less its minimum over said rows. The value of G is 7.4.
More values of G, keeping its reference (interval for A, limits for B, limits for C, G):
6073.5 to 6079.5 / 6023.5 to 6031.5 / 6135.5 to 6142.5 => 5.8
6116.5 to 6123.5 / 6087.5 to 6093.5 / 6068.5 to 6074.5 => 6.0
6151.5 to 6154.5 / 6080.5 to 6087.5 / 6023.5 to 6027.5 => 4.5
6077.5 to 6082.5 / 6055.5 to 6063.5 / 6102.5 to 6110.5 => 7.1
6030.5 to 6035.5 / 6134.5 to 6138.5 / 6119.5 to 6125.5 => 6.5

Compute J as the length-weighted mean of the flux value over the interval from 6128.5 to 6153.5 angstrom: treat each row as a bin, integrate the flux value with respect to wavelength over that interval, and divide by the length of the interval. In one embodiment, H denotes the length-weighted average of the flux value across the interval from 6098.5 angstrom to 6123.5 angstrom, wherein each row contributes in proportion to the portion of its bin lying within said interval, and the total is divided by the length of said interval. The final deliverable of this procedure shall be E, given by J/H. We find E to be 0.98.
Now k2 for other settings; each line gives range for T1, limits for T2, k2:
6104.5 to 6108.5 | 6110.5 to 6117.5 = 2.014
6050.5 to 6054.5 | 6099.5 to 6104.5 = 2.016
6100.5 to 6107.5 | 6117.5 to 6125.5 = 2.020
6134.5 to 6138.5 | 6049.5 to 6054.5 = 2.013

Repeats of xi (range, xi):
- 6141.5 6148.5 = 6148.0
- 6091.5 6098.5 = 6096.0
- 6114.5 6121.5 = 6120.0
